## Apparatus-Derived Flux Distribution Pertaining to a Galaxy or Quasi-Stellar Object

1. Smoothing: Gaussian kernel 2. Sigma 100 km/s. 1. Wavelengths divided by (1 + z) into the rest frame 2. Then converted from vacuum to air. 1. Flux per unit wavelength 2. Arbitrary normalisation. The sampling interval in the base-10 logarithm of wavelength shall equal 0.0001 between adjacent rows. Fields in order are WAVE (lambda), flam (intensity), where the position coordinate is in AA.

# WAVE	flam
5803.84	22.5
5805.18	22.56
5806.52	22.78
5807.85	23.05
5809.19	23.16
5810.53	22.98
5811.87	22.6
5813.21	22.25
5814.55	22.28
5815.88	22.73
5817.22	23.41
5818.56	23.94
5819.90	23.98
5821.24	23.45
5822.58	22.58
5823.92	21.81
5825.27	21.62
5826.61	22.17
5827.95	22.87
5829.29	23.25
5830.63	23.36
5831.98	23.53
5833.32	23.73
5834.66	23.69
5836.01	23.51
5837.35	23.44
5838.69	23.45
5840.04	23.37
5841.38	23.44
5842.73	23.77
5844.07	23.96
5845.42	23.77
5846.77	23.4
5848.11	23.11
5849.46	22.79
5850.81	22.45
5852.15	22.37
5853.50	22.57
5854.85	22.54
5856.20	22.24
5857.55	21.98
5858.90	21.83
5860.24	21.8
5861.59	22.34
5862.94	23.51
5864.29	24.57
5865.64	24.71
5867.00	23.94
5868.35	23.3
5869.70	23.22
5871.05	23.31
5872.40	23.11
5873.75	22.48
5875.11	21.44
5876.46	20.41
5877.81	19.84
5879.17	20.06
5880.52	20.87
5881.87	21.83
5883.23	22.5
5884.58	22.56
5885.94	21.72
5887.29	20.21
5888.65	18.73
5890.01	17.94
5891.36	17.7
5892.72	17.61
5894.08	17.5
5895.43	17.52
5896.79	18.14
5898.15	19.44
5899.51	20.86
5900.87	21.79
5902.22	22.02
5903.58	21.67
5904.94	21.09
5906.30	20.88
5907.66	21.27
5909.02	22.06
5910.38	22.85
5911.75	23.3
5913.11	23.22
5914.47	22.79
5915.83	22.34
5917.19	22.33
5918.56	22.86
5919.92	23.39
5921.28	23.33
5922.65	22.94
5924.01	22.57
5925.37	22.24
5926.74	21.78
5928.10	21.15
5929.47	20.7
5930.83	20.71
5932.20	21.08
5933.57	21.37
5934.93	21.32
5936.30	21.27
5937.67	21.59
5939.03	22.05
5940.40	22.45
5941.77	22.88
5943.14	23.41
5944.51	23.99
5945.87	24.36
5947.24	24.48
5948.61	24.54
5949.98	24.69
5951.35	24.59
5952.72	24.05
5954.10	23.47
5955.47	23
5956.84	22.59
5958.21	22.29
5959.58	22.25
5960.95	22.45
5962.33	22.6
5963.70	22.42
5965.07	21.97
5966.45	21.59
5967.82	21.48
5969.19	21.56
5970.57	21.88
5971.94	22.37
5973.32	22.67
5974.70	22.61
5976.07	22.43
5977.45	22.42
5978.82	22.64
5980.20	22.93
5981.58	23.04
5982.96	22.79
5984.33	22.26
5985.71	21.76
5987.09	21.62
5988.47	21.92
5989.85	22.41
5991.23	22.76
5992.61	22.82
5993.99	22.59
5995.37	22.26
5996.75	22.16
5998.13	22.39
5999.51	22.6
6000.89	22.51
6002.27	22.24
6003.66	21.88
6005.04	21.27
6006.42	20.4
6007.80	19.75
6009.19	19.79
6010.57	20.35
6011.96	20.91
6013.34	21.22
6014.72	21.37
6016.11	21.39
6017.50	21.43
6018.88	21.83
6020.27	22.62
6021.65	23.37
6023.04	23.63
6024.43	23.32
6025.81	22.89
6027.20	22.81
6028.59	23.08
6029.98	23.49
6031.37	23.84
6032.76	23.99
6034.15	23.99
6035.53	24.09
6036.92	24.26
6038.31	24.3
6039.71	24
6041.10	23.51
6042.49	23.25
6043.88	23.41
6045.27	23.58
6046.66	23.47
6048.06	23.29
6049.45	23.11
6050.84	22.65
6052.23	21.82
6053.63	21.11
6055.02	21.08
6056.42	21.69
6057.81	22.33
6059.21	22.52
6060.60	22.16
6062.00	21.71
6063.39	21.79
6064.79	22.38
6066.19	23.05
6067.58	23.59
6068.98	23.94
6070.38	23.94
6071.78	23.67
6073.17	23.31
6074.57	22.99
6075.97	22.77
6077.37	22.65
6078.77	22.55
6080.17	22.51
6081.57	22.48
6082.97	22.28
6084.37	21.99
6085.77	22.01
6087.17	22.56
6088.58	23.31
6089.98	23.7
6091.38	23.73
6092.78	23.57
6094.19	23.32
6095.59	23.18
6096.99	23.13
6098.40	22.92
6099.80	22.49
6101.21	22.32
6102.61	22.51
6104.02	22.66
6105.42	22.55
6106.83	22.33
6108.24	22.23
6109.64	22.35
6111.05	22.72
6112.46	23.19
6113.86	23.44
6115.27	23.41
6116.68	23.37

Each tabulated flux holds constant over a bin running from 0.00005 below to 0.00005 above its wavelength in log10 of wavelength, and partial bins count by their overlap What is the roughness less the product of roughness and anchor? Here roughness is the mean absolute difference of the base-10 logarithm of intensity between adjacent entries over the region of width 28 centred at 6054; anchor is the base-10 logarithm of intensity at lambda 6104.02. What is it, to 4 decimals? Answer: -0.0026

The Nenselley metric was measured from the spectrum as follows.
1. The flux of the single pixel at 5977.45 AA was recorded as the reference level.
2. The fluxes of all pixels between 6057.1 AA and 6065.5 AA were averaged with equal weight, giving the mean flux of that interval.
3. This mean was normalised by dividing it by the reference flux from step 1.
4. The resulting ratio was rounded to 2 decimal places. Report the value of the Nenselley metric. 0.99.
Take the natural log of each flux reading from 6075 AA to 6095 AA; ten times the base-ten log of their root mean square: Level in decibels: 4.95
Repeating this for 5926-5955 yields 4.94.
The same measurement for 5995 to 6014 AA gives 4.86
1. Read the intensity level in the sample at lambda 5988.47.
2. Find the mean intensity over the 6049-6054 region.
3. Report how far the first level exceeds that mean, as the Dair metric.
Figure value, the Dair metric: -0.3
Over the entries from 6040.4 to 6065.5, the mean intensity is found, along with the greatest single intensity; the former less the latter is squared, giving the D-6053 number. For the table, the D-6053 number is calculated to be 1.2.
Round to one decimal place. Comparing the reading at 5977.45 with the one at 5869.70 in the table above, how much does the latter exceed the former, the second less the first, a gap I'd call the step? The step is 0.8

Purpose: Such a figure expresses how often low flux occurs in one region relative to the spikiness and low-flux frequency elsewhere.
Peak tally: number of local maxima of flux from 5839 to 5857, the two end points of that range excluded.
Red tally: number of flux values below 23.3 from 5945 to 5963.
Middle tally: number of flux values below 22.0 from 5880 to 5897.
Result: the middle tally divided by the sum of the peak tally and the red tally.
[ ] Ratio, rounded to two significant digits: 1.4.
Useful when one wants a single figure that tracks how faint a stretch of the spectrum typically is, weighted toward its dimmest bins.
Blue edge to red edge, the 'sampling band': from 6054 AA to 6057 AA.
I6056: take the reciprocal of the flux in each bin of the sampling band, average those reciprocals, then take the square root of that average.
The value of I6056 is 0.216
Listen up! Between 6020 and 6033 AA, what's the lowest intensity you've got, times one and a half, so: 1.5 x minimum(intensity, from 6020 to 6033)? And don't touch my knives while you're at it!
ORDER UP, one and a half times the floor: 34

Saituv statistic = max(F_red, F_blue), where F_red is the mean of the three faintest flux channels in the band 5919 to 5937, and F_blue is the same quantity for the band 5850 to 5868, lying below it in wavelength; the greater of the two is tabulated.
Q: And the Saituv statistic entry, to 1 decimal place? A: 21.9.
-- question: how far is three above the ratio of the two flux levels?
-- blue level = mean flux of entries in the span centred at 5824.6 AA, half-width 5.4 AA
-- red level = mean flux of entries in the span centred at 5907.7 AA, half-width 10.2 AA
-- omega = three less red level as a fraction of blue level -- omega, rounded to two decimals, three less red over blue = 2.04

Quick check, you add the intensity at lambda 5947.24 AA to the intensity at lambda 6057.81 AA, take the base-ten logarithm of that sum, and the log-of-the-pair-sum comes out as 1.670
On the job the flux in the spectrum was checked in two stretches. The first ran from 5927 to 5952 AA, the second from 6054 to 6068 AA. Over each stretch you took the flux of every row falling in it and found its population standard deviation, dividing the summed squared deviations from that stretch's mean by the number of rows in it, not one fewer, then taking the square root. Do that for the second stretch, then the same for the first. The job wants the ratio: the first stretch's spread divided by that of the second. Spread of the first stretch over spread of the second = 2.1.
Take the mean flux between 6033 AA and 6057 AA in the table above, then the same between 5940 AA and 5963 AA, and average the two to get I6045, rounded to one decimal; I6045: 23.3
